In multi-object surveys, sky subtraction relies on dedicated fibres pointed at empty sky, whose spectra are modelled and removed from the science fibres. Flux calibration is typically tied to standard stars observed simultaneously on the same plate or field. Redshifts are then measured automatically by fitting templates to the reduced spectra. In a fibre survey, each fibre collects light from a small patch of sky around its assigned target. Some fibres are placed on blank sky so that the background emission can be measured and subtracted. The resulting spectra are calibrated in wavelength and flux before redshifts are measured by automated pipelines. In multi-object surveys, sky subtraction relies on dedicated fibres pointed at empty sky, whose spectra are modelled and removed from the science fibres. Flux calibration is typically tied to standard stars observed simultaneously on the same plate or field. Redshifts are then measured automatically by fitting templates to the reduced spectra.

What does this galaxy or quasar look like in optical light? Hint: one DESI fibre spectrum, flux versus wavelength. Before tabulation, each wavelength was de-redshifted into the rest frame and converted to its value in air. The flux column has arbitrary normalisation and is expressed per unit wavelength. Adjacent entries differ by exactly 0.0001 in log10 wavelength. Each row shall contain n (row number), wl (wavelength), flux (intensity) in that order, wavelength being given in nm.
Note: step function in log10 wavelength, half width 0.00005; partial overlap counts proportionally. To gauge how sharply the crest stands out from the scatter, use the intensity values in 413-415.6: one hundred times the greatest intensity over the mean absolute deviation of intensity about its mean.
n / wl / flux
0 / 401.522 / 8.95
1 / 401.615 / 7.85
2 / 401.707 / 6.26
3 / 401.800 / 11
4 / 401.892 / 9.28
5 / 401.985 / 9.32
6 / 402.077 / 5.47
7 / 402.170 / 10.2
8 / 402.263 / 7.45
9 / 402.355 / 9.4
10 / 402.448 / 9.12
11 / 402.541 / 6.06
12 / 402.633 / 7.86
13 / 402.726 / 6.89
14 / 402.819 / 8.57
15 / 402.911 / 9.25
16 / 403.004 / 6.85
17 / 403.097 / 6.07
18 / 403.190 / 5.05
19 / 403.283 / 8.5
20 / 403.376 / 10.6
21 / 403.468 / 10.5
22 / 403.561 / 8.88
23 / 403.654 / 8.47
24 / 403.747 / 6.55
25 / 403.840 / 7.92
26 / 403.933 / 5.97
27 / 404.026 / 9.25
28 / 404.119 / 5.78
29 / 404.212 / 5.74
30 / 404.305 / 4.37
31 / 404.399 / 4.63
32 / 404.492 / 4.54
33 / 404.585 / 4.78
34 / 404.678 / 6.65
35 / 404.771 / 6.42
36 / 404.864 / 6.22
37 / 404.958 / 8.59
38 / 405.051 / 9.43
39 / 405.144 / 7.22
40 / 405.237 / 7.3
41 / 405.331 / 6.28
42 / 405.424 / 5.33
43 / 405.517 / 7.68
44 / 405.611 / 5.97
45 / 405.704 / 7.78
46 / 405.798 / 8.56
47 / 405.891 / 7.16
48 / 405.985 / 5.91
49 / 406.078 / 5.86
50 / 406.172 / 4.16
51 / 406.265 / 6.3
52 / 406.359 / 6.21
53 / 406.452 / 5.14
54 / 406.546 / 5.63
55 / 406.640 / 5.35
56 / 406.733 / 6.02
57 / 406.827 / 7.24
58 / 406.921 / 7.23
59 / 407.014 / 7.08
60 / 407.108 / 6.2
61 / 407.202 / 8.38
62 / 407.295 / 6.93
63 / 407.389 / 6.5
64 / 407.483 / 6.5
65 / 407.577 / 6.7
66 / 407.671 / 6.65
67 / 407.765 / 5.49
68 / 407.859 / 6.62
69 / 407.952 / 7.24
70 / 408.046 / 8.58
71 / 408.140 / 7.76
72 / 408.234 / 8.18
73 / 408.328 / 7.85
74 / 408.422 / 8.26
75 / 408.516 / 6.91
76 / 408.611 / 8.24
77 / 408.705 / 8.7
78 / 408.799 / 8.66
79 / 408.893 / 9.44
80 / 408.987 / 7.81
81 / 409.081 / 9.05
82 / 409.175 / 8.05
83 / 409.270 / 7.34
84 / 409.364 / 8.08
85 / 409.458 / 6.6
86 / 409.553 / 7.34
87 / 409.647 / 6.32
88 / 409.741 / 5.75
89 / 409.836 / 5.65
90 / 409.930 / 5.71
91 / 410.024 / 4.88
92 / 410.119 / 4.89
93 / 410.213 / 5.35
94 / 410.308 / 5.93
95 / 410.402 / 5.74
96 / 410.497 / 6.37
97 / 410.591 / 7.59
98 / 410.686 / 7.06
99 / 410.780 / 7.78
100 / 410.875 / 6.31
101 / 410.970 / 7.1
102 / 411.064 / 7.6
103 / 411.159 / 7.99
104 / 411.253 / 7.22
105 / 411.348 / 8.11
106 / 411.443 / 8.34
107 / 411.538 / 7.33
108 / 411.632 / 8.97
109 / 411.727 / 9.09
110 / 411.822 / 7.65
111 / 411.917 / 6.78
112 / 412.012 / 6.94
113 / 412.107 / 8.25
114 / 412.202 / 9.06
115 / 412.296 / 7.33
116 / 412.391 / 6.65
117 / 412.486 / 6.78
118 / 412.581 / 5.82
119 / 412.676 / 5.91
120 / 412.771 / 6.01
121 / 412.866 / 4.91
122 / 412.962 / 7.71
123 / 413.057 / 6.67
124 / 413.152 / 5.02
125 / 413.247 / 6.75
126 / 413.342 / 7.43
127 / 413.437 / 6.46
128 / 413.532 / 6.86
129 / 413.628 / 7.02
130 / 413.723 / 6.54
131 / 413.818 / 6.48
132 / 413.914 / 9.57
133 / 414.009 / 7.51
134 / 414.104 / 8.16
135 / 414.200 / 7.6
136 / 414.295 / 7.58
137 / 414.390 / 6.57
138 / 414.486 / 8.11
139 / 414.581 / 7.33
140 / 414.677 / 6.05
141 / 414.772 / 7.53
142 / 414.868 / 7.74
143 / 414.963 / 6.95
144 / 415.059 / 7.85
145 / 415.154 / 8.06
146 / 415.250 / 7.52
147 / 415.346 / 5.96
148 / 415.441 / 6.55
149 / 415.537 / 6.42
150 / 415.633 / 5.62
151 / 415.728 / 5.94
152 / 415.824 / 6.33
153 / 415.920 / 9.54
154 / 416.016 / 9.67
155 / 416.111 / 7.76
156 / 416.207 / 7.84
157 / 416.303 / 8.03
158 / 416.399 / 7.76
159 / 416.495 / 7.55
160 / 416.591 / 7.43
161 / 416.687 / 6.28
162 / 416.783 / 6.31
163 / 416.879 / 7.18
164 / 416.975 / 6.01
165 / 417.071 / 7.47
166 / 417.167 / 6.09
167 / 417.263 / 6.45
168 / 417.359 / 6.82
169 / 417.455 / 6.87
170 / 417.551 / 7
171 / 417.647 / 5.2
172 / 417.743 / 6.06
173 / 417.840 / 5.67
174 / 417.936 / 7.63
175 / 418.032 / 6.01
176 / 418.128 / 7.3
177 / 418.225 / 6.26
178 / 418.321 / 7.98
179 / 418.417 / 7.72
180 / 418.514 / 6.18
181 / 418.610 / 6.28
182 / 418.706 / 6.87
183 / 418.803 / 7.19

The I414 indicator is 1374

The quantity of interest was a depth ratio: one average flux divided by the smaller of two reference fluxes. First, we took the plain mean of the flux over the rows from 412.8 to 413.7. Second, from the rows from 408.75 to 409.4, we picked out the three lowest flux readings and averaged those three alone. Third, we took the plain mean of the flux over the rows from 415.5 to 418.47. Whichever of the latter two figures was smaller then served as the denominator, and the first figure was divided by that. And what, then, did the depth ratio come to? 0.9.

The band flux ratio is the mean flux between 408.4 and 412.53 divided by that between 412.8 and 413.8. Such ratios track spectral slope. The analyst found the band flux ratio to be 1.12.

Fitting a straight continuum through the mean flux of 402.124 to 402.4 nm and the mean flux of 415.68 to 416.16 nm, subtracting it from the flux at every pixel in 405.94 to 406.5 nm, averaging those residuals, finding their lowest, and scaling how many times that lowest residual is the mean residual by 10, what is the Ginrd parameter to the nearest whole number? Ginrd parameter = 15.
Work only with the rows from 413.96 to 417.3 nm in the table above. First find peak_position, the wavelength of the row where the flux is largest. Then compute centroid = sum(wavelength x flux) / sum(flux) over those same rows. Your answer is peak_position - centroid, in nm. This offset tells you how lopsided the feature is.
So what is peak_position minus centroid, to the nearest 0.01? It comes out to 0.41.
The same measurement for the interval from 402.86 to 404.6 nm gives -0.29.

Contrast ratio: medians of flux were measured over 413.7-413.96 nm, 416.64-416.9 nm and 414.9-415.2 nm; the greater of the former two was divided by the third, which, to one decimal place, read 0.8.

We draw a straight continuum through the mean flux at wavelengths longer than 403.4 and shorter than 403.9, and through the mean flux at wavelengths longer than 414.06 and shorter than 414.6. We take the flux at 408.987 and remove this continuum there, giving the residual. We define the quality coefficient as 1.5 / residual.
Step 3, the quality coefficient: -7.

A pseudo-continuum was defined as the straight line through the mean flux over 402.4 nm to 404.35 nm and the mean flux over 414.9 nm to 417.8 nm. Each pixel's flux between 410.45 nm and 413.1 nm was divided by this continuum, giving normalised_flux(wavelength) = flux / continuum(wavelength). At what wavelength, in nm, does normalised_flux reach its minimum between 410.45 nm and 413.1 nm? 412.866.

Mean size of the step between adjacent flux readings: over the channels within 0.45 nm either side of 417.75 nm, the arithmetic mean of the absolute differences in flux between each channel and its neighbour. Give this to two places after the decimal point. 1.01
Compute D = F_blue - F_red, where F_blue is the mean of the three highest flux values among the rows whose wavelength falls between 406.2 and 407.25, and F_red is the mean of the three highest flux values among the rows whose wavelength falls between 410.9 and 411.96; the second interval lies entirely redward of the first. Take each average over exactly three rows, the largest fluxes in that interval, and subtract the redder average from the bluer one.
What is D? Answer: -1.18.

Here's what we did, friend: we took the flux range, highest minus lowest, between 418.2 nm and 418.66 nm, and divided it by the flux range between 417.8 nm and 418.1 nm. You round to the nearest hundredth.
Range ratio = 0.92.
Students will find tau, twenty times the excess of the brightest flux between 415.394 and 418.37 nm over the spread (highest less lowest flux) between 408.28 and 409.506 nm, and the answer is 137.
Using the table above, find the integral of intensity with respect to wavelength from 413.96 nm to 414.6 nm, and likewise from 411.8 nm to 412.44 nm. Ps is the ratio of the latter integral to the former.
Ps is 0.99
